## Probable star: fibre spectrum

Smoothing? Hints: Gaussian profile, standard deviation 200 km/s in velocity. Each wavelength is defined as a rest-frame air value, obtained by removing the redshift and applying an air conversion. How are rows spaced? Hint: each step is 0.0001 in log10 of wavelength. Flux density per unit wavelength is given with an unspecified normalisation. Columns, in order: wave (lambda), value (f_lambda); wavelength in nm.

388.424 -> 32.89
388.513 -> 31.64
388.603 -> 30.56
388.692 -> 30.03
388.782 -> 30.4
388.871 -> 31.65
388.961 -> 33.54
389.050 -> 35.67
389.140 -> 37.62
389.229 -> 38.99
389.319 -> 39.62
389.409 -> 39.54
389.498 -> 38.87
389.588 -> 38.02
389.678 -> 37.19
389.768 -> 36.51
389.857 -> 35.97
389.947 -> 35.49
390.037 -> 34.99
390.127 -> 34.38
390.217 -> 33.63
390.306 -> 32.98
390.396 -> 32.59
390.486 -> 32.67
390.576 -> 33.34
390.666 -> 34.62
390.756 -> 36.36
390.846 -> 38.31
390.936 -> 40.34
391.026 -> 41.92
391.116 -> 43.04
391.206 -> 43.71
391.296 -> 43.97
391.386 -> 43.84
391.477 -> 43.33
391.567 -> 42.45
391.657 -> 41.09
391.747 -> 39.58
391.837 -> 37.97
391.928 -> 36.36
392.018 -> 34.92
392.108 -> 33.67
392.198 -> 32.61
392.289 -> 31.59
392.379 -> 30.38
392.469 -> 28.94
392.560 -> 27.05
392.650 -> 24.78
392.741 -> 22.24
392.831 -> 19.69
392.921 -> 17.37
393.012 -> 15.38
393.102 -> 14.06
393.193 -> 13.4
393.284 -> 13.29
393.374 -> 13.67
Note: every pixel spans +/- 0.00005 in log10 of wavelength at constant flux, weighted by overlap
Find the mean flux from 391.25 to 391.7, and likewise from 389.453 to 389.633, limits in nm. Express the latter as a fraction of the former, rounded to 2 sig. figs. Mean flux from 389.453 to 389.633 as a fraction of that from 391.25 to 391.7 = 0.90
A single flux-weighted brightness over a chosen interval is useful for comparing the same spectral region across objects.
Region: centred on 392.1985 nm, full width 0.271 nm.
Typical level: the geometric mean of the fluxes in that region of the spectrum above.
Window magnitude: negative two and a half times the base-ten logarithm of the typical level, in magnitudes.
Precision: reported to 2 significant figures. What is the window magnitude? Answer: -3.8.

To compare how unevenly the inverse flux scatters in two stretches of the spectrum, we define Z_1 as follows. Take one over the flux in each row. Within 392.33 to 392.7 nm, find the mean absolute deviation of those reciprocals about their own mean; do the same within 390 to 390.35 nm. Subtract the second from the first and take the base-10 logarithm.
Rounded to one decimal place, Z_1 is -2.7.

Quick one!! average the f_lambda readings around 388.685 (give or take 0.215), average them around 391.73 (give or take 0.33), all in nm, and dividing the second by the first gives 1.28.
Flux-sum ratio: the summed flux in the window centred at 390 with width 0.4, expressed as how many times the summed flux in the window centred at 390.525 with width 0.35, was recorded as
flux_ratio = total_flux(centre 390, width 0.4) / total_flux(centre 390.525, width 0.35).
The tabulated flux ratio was 1.06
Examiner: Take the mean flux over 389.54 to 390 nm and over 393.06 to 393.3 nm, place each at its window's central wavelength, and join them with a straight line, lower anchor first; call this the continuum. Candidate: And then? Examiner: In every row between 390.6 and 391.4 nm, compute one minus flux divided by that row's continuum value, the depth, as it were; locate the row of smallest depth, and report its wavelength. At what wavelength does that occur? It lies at 391.386 nm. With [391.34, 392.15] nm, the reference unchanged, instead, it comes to 391.567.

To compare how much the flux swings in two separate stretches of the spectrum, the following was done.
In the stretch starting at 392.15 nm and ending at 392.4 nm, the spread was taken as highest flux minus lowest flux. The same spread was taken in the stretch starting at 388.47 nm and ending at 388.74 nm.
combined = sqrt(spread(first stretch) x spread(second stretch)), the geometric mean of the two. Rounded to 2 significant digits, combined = 1.9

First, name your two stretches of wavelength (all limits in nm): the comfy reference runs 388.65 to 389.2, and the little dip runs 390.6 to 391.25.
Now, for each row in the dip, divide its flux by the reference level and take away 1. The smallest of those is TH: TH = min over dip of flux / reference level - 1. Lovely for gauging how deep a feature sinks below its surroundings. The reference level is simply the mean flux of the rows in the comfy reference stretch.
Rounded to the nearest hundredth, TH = 0.04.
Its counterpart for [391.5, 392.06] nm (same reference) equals 0.05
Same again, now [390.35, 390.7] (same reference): -0.02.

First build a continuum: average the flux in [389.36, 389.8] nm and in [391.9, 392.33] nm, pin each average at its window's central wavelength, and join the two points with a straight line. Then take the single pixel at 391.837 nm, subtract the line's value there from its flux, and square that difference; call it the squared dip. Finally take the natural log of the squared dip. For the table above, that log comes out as 2.6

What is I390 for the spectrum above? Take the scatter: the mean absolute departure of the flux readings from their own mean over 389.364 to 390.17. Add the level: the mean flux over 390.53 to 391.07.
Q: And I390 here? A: 39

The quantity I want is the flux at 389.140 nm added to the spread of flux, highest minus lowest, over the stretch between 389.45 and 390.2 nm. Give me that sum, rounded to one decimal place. 42.1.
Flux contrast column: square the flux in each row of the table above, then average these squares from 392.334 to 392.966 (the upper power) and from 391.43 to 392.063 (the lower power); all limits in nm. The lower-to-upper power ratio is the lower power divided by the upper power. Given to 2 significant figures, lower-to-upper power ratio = 2.5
